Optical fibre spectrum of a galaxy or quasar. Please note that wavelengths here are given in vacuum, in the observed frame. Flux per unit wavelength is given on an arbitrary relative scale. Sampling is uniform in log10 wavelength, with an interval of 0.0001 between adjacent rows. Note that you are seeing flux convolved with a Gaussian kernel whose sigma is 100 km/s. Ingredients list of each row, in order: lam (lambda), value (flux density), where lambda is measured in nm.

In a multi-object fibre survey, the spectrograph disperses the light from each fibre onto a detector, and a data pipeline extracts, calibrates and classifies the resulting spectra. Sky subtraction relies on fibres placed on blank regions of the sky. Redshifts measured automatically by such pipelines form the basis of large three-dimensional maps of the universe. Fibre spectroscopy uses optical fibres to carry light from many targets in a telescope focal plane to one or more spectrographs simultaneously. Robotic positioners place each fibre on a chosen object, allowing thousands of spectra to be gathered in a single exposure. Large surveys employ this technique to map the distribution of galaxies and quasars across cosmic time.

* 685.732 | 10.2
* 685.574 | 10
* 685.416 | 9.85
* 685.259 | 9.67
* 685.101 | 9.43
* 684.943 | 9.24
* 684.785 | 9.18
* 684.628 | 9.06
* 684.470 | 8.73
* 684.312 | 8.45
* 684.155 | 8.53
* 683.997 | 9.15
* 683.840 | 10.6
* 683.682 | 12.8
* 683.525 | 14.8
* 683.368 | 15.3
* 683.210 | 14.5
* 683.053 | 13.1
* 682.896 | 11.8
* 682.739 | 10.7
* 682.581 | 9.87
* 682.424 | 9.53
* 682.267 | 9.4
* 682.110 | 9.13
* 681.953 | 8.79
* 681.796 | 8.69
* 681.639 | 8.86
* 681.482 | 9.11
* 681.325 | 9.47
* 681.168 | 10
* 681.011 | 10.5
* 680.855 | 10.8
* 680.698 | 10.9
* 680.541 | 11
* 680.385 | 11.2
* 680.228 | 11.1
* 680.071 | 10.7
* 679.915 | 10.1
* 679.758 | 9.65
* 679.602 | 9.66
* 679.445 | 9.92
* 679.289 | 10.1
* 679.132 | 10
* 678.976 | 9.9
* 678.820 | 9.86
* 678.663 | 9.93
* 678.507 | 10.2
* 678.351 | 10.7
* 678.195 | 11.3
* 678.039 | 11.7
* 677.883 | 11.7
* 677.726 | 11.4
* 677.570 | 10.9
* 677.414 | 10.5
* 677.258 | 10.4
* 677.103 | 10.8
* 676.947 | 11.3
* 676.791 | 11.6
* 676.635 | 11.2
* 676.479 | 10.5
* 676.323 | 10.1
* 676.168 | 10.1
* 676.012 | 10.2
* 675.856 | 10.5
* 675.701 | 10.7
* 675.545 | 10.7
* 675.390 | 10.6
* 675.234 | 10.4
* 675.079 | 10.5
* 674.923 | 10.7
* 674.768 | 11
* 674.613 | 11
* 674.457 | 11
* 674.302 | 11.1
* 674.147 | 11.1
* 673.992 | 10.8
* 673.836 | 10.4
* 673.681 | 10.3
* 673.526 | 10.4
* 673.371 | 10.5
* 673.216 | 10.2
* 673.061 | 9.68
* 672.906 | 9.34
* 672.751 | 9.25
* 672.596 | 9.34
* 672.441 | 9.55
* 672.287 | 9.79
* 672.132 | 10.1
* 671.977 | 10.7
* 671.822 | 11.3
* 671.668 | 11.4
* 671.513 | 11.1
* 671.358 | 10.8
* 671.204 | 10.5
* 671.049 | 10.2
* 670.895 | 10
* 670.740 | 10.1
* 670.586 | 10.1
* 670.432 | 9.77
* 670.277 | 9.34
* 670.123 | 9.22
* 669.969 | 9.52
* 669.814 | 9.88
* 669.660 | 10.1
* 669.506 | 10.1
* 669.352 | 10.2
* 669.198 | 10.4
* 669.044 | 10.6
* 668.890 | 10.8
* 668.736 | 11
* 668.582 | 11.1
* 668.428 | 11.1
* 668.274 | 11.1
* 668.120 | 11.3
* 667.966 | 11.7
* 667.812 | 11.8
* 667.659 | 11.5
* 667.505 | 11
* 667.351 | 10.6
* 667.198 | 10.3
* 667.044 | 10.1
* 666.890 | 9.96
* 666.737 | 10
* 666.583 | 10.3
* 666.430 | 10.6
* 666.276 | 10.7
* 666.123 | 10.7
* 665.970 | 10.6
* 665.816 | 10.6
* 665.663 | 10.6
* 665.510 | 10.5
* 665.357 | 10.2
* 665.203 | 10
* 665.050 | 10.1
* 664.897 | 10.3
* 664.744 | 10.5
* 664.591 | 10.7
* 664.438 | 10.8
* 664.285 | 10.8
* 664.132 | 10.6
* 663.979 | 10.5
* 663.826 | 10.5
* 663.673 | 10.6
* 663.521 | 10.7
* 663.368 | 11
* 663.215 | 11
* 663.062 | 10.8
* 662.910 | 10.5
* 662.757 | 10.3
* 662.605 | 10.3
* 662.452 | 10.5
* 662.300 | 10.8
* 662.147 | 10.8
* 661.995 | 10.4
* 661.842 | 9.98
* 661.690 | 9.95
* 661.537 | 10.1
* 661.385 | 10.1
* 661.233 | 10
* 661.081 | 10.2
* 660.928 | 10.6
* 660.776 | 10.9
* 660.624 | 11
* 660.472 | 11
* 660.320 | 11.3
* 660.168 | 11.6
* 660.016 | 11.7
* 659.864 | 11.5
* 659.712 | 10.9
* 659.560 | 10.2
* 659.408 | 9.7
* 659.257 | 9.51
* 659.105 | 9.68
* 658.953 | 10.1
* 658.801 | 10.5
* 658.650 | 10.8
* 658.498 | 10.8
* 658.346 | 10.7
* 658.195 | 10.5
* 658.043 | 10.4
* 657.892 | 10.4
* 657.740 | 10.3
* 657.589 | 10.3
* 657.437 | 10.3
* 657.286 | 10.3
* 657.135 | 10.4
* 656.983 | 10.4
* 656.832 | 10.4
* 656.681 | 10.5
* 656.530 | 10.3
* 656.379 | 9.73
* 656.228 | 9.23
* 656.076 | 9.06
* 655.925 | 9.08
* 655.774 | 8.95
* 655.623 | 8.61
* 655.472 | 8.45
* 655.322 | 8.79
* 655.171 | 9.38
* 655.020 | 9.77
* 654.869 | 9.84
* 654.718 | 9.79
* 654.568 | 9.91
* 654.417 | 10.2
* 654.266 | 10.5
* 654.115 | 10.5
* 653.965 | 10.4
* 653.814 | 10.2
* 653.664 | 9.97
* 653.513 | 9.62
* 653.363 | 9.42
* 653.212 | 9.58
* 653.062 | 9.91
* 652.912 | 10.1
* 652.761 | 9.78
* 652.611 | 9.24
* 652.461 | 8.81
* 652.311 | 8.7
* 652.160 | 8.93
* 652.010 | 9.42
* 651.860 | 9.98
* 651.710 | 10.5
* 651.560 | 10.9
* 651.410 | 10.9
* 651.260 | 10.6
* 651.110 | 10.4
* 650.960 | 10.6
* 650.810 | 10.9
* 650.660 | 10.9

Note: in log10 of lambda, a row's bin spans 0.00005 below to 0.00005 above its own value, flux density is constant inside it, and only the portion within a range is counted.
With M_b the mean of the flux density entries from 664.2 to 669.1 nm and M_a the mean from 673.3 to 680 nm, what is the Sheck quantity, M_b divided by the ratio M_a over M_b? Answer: 10.8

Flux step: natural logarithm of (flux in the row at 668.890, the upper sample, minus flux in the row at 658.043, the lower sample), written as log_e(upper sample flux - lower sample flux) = -0.9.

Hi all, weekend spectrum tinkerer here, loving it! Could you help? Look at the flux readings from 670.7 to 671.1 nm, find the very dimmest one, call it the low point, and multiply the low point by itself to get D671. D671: 100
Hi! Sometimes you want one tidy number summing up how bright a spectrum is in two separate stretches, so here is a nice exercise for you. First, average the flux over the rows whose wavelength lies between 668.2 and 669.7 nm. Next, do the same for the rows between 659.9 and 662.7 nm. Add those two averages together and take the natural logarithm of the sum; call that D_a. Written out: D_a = 3.06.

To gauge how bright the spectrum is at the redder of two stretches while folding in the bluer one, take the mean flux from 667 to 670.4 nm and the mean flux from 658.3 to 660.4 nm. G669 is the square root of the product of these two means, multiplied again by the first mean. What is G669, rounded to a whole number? 112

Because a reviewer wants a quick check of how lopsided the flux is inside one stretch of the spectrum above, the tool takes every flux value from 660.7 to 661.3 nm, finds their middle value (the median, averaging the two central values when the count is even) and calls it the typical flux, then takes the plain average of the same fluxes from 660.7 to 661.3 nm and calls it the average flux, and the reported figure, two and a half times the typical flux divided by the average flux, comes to 2.49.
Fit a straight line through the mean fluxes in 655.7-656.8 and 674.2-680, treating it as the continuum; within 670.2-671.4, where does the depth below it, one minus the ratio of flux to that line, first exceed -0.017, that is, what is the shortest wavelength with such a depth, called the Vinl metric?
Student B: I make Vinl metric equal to 670.277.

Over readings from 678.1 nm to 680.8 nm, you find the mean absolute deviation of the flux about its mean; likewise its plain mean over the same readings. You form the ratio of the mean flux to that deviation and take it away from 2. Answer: -18.3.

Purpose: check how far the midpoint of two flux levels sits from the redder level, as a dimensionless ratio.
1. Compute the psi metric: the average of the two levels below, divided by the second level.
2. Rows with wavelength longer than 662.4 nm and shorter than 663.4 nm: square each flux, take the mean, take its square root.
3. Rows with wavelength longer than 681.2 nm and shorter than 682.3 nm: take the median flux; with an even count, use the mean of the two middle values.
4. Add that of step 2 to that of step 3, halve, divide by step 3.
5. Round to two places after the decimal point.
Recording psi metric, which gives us 1.08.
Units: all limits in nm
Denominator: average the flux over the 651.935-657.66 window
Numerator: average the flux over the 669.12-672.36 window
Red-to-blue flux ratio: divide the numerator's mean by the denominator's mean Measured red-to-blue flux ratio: 1.05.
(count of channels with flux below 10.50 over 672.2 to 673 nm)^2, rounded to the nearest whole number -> 25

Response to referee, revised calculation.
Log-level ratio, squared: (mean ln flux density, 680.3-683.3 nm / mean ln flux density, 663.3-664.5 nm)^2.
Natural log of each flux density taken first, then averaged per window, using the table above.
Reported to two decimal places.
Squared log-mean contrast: 0.97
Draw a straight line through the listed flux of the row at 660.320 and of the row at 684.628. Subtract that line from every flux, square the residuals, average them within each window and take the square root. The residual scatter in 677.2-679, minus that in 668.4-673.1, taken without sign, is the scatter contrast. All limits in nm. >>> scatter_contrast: 0.60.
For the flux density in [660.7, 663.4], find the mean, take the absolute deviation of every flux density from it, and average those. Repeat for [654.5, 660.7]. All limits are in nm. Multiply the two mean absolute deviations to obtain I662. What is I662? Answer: 0.195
